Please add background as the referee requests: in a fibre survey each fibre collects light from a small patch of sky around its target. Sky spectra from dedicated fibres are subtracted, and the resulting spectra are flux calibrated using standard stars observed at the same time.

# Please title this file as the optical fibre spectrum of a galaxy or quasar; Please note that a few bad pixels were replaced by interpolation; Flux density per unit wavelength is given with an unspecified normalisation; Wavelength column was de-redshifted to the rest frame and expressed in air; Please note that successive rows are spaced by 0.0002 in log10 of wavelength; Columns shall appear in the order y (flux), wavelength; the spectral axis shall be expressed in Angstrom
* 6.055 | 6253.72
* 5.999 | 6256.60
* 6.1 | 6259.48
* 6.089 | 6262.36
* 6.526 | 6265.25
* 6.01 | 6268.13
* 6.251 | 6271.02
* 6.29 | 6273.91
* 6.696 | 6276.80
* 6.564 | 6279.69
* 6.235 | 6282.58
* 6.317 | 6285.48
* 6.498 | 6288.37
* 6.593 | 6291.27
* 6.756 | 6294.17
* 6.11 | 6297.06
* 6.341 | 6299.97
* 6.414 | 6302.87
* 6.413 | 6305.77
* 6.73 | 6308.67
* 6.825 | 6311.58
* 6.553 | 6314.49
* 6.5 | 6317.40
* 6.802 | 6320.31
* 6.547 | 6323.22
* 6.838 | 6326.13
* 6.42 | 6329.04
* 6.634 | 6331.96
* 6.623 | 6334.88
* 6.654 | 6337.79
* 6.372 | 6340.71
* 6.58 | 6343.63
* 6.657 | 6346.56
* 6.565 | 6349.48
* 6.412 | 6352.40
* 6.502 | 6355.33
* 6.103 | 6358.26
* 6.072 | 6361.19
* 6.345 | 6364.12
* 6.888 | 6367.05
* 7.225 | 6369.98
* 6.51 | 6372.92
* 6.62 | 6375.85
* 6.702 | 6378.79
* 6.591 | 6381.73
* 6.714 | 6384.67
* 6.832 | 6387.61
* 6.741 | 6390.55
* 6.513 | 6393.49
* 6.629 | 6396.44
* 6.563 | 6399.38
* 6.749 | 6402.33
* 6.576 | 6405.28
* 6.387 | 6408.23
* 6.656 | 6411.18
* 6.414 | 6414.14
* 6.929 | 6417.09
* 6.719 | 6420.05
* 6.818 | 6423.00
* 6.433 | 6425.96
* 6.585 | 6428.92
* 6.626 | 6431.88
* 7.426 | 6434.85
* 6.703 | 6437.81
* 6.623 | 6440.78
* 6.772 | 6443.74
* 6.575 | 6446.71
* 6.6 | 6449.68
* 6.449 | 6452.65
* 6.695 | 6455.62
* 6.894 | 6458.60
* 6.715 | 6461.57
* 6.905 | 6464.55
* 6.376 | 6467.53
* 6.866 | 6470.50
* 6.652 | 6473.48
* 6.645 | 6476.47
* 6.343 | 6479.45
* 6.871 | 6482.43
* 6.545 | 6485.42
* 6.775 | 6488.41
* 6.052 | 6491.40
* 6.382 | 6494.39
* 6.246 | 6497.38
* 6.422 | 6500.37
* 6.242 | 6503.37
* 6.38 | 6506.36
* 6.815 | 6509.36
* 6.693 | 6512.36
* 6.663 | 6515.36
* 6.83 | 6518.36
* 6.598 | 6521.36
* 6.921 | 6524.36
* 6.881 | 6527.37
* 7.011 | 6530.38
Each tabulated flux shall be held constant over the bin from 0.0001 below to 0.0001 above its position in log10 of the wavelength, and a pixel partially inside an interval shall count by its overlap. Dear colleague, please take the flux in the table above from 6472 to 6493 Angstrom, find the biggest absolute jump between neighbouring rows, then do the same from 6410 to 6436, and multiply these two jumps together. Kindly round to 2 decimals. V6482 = 0.58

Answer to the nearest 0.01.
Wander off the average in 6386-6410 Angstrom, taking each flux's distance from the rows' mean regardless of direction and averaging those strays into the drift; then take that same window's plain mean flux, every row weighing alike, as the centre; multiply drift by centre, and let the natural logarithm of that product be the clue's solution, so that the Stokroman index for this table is -0.28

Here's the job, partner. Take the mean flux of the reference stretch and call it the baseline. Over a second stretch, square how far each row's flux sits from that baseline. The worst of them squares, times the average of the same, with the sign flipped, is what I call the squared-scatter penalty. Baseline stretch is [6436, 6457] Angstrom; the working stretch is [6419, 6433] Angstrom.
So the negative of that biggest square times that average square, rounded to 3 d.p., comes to -0.001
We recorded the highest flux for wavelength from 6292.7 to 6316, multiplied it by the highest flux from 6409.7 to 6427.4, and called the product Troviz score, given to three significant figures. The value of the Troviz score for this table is 47.3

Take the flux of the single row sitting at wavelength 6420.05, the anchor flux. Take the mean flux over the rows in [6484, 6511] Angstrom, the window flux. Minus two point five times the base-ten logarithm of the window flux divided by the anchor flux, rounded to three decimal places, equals 0.048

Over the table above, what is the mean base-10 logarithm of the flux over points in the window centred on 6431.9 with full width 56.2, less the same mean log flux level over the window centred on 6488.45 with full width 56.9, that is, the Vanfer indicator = 0.008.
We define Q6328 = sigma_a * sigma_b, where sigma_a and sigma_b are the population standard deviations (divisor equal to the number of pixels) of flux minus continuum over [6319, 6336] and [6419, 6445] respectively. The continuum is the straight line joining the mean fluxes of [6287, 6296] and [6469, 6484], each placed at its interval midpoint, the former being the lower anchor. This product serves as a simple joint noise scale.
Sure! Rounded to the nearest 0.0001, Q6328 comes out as 0.0378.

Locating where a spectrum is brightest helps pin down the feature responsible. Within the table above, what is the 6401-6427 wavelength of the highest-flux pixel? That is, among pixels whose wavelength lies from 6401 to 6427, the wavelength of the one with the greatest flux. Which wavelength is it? 6417.09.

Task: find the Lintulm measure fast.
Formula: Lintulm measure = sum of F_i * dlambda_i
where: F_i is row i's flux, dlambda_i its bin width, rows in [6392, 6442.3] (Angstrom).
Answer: 335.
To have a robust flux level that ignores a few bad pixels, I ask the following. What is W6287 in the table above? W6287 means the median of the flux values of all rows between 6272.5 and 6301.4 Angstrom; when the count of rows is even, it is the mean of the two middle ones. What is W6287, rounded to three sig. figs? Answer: 6.42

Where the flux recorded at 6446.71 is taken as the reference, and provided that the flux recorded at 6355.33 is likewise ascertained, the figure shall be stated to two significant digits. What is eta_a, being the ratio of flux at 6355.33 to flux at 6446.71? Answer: 0.99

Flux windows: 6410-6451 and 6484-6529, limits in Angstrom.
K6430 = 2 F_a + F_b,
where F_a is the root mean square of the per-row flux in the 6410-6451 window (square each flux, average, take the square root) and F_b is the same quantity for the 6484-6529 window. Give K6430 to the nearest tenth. 20.0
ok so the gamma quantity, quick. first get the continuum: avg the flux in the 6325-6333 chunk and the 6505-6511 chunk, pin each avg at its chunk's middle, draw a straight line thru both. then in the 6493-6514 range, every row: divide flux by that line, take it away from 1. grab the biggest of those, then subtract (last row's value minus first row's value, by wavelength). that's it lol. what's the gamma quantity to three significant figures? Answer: 0.102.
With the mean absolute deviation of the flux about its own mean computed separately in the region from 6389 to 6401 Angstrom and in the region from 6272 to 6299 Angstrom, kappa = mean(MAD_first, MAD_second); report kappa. 0.131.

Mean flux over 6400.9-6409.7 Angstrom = 6.57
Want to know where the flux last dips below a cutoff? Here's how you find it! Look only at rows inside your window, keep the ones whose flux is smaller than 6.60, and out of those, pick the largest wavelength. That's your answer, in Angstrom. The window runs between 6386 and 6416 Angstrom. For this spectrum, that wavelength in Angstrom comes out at 6414.14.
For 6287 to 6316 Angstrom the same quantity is 6314.49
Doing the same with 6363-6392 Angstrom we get 6381.73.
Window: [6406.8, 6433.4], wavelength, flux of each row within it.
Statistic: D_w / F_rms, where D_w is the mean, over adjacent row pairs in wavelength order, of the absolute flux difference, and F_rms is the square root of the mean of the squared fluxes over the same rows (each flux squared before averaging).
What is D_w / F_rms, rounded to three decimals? 0.036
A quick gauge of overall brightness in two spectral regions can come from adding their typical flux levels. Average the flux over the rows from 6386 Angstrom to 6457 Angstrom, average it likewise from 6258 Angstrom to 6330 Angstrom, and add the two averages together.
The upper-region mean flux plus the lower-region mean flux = 13.1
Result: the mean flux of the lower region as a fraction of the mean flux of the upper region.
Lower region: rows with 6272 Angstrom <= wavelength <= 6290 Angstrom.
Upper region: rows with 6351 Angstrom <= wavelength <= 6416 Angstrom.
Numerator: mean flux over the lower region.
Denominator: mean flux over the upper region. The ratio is 0.98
